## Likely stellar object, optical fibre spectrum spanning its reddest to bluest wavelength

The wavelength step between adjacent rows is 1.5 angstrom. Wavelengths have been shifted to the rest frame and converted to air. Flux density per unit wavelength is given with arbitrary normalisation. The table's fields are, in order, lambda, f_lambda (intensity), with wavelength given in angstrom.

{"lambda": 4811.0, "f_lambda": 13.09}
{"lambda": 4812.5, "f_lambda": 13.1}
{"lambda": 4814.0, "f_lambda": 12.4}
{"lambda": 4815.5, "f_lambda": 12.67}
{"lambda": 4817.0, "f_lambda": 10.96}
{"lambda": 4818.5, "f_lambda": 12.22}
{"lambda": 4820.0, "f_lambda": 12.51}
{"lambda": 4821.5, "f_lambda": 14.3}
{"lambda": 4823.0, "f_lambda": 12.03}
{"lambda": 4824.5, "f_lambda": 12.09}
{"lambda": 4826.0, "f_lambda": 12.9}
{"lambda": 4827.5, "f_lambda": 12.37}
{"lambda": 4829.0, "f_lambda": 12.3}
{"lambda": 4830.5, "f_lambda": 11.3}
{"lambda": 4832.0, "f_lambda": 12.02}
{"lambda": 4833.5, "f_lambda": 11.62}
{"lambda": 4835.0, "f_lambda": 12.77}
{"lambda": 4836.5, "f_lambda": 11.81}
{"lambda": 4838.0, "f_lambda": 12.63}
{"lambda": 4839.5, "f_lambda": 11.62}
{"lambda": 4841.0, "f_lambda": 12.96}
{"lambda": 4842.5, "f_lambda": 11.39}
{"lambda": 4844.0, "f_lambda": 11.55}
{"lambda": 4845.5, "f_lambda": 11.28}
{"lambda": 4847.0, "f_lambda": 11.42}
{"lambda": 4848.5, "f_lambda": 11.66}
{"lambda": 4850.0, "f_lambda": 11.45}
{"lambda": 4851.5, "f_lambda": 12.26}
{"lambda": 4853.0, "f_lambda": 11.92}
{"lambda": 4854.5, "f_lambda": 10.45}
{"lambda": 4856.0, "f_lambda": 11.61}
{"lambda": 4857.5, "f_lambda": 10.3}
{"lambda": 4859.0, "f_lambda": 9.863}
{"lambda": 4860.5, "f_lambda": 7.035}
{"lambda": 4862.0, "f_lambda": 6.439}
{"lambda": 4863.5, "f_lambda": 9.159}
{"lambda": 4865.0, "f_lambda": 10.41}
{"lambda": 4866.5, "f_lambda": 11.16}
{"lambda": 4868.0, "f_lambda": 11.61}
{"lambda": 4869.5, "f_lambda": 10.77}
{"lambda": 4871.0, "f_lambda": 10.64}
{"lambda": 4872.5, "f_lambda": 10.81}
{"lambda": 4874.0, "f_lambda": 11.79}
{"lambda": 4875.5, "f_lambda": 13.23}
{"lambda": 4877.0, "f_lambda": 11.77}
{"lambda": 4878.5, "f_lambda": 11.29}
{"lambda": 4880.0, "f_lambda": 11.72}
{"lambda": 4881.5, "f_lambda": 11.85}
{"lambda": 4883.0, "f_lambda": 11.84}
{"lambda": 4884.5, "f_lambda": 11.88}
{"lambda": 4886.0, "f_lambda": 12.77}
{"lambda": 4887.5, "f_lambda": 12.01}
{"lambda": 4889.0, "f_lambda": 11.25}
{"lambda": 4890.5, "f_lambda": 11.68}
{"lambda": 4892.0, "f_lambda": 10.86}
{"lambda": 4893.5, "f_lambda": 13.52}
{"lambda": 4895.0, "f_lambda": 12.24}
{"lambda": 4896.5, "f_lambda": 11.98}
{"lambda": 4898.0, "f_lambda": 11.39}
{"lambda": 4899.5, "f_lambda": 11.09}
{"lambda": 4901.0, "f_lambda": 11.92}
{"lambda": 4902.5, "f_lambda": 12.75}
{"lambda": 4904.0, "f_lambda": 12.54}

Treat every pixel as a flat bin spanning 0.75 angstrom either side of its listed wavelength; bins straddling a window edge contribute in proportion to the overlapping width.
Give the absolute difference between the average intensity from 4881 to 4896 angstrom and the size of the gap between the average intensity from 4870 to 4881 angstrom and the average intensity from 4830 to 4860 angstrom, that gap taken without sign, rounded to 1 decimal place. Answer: 12.0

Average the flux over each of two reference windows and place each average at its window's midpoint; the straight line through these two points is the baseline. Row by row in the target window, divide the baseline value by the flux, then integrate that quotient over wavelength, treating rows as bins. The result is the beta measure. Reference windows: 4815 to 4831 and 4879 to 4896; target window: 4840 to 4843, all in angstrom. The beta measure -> 3.02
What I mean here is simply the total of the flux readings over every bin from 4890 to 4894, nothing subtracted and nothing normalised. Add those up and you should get 36.1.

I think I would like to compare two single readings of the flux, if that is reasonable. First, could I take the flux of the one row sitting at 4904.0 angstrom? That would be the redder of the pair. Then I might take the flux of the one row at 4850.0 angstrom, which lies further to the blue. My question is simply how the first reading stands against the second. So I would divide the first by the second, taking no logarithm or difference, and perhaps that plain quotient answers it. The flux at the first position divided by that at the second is 1.10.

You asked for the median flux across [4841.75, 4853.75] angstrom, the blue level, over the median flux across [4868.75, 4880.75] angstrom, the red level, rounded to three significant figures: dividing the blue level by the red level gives 1.00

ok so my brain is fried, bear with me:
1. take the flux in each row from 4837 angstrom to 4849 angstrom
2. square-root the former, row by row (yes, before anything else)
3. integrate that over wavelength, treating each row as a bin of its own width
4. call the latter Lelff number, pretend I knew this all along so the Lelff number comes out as 41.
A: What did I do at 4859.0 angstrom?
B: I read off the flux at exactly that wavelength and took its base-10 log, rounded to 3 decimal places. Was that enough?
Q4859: 0.994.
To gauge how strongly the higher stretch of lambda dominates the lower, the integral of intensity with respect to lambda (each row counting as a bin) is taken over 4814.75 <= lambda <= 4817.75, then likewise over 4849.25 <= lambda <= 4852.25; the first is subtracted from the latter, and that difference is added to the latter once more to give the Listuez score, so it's 36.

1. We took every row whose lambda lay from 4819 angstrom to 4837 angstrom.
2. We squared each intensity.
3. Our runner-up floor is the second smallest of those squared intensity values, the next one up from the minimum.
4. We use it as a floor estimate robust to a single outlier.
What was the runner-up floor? 135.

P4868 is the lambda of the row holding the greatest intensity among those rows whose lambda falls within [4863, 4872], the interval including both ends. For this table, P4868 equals 4868.0 angstrom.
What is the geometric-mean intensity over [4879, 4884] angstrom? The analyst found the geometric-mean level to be 11.8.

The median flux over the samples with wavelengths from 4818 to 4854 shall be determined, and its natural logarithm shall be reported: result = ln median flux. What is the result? 2.49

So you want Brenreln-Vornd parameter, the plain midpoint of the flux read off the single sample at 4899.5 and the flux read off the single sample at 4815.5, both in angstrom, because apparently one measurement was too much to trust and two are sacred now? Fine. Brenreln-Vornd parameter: 11.9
